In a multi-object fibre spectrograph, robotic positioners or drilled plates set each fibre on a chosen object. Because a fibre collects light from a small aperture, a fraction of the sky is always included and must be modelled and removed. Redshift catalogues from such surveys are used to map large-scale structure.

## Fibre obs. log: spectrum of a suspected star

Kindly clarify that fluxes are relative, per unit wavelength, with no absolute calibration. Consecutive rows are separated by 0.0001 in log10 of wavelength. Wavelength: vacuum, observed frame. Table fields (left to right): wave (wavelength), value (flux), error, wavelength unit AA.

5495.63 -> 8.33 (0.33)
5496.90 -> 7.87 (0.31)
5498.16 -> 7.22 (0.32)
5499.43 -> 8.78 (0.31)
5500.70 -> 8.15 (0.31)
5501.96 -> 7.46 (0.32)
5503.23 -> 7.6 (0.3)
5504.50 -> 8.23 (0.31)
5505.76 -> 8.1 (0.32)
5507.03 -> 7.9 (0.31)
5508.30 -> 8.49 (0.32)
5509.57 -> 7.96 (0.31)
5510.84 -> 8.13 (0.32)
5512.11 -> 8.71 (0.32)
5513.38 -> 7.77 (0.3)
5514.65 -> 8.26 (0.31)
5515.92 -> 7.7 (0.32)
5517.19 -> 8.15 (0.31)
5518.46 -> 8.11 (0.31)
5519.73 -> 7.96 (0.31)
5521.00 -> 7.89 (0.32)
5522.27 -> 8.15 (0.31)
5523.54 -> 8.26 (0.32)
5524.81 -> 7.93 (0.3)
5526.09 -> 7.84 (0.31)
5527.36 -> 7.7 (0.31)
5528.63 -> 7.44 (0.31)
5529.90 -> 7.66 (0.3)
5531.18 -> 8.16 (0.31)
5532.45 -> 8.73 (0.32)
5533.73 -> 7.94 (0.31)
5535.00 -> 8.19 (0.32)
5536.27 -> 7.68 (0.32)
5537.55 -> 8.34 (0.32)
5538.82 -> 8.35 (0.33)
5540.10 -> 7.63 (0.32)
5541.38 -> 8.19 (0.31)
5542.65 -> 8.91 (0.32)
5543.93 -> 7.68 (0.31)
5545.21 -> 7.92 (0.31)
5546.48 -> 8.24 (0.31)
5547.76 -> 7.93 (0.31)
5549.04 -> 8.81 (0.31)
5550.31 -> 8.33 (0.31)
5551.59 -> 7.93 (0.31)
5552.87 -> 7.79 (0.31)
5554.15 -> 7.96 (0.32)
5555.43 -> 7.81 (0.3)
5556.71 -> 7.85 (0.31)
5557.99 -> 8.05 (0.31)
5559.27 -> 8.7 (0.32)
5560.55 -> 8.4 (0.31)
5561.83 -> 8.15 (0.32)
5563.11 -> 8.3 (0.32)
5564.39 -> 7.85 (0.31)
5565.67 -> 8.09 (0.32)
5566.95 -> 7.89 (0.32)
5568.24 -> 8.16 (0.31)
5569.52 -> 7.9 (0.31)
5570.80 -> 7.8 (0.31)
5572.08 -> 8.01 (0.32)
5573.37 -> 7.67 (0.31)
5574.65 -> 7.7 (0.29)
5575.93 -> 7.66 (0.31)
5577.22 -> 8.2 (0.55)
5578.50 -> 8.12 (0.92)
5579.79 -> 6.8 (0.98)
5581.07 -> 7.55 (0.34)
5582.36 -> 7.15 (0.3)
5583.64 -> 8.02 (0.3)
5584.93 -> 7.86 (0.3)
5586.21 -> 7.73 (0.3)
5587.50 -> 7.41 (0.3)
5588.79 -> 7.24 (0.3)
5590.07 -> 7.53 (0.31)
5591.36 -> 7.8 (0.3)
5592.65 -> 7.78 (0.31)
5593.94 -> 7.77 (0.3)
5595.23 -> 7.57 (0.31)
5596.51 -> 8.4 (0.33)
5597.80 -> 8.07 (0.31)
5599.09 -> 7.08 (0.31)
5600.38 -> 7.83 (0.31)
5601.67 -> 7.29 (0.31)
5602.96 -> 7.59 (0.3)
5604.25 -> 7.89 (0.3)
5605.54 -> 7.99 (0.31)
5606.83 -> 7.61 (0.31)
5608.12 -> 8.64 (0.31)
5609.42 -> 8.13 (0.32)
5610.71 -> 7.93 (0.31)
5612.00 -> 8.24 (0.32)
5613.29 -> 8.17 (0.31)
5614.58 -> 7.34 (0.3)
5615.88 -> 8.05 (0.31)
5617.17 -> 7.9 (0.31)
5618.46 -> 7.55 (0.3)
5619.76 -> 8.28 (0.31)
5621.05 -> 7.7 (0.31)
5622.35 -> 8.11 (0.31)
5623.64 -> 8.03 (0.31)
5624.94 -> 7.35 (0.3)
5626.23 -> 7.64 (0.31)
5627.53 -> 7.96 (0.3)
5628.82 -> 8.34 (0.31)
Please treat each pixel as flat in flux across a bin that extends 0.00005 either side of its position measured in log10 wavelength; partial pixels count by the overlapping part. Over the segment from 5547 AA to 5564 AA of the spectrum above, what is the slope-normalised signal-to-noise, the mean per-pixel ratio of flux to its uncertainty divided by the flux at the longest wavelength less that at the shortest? 71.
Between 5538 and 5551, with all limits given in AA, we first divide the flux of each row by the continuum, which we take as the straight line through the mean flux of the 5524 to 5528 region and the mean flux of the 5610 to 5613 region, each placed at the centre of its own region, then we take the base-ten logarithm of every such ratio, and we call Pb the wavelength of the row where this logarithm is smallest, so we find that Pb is 5540.10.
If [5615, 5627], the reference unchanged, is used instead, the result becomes 5624.94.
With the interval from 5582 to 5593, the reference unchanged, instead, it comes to 5582.36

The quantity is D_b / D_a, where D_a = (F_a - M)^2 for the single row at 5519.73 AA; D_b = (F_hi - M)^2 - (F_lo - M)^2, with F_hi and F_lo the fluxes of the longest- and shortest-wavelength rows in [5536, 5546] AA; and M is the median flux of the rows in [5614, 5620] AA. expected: -13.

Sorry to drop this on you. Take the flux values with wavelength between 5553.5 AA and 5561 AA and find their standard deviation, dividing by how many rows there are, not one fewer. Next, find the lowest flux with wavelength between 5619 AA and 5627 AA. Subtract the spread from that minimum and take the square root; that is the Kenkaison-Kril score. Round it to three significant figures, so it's 2.65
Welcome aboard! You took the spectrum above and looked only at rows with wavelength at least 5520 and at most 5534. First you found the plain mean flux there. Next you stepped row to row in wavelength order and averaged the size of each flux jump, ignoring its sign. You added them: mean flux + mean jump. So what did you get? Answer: 8.3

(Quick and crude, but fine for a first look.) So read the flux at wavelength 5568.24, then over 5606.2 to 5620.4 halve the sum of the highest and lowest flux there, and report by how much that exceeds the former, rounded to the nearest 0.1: -0.2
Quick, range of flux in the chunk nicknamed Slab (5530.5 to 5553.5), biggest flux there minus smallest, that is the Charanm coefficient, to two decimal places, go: 1.28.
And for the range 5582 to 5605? 1.32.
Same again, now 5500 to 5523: 1.25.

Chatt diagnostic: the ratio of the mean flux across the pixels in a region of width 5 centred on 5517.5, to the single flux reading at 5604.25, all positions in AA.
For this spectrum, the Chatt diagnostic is 1.01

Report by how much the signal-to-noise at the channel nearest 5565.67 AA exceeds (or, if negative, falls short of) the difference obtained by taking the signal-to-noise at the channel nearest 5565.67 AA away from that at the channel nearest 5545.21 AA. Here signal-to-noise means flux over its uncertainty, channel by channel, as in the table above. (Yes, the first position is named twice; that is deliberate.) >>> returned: 25.0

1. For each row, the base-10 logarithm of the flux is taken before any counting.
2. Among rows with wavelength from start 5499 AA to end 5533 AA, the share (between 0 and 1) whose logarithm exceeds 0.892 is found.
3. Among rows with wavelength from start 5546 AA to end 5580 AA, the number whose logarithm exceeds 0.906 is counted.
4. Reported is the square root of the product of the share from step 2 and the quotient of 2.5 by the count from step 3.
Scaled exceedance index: 0.41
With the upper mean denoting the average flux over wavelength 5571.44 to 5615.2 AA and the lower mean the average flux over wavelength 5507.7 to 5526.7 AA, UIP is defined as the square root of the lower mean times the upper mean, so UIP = 7.92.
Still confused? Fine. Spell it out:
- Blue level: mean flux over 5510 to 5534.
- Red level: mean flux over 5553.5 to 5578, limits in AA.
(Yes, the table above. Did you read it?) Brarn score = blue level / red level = 1.00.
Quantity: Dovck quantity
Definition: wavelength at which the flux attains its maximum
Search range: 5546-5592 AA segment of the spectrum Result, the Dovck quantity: 5549.04 AA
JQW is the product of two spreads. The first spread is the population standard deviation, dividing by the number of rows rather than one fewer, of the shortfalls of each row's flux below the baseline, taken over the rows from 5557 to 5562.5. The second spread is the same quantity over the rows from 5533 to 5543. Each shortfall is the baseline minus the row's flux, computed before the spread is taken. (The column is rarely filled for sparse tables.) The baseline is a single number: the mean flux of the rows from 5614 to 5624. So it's 0.097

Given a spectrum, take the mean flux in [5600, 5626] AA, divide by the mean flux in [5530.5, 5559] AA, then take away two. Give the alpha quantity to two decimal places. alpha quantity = -1.03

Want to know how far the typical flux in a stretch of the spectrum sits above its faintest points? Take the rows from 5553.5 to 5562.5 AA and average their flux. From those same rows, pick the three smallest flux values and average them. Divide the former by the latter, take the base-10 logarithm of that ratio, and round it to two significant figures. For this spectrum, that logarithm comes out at 0.014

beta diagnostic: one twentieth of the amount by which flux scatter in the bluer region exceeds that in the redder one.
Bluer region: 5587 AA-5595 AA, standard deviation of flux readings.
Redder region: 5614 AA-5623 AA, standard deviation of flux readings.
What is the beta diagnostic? -0.005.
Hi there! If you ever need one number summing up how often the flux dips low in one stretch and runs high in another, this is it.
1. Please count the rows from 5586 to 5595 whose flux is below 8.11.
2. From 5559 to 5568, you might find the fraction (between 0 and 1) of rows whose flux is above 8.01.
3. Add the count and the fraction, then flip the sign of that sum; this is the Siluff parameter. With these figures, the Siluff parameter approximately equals -7.7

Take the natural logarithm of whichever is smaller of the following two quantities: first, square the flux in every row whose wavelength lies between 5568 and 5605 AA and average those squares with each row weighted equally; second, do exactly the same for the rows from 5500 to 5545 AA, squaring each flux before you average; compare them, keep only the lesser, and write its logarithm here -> 4.09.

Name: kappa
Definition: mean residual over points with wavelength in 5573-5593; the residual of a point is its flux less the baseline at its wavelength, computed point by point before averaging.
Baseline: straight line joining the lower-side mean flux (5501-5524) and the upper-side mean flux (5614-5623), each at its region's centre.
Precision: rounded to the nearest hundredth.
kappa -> -0.28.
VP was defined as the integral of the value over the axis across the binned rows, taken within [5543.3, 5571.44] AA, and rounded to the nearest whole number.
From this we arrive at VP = 227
